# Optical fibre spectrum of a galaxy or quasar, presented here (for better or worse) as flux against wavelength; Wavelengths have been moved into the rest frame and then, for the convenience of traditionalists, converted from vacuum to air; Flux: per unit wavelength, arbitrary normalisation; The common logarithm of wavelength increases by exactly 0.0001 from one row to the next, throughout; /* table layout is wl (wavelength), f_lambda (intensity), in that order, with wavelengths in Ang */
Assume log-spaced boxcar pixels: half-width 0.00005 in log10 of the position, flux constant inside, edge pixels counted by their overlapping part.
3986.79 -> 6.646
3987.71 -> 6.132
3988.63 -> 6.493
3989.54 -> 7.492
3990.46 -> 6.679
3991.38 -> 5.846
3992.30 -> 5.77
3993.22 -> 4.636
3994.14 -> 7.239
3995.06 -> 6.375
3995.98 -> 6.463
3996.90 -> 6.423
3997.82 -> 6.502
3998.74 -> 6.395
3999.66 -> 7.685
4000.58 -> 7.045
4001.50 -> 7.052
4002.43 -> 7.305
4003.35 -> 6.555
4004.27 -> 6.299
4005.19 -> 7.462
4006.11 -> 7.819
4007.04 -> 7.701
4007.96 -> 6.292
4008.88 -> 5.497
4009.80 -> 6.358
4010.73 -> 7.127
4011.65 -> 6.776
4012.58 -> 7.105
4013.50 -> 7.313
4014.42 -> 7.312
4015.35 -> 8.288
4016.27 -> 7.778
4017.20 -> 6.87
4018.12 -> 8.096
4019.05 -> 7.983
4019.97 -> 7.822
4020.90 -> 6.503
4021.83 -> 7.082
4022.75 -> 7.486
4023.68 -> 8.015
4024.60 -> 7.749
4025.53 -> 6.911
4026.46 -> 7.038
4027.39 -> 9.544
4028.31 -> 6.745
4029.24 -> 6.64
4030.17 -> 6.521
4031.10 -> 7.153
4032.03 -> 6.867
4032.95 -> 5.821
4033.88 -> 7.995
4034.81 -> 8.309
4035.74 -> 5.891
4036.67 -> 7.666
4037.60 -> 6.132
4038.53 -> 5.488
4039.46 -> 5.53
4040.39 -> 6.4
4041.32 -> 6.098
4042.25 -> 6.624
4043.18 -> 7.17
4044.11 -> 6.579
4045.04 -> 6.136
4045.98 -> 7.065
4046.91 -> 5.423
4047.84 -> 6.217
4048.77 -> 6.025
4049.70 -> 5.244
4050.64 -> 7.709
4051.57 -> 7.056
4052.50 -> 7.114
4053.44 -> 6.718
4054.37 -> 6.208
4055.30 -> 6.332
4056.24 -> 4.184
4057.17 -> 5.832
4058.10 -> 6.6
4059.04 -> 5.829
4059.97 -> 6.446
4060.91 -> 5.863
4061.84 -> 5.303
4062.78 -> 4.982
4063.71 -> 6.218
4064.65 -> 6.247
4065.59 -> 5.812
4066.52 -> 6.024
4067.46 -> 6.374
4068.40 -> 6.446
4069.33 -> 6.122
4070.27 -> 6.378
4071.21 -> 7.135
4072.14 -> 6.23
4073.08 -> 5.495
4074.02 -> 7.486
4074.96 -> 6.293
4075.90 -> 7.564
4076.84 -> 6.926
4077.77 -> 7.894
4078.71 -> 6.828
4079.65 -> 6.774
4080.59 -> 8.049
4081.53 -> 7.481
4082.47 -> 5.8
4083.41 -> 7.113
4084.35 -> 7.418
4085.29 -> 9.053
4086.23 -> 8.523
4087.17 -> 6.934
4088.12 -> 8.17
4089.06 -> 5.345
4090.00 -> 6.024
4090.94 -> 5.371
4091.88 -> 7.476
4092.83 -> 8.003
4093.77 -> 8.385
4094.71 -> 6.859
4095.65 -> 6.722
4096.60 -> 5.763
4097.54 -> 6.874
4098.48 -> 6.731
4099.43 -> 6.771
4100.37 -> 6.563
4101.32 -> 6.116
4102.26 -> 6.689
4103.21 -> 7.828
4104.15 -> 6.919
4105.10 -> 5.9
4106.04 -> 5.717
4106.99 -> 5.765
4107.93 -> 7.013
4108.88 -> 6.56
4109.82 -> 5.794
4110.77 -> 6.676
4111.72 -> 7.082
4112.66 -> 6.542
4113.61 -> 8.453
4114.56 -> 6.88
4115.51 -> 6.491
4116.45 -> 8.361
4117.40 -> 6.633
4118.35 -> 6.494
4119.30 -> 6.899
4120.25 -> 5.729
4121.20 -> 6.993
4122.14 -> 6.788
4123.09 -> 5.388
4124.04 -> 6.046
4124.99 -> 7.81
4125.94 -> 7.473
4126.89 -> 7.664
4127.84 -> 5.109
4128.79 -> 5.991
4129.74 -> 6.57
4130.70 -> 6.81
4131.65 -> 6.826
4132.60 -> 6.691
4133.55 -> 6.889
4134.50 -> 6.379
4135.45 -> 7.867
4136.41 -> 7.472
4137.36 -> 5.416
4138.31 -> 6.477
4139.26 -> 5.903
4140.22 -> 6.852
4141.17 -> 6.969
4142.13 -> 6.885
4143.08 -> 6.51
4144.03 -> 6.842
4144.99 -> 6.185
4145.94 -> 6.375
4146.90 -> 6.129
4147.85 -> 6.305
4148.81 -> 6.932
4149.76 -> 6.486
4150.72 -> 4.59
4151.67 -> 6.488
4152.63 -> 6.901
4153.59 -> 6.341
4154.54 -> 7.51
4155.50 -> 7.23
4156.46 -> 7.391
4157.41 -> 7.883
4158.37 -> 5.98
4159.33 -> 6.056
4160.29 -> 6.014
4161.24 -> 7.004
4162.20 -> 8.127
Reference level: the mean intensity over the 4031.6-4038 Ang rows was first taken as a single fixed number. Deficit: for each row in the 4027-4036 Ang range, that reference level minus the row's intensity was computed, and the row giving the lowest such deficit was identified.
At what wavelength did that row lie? 4027.39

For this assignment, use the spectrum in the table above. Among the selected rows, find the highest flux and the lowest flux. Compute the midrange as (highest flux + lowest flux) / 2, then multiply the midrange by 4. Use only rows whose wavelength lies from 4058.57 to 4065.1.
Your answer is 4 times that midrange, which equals 22.9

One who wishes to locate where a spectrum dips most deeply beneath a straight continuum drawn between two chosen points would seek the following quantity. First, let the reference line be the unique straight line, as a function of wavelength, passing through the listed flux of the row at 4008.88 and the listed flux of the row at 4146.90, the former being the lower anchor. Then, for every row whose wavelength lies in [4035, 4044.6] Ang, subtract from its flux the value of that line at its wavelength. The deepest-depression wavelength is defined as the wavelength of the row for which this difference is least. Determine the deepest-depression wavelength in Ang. 4038.53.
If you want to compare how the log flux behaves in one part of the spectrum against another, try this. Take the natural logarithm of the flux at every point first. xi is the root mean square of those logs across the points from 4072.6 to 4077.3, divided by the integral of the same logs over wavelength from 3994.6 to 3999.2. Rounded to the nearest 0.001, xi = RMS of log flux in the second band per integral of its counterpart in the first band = 0.223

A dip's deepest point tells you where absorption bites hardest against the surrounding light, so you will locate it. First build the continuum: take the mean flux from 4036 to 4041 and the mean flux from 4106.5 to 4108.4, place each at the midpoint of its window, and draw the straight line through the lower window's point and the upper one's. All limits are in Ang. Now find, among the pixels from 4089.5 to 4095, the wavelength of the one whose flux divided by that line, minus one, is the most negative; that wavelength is 4090.94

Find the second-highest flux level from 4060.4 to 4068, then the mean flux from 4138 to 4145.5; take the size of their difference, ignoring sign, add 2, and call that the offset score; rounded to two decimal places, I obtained 2.33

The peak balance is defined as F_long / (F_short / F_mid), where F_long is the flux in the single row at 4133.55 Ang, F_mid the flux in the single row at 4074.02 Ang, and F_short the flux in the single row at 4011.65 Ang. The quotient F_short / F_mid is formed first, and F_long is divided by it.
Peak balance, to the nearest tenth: 7.6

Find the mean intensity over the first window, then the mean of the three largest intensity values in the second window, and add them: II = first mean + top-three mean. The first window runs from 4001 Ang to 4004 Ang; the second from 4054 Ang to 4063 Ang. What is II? 13.4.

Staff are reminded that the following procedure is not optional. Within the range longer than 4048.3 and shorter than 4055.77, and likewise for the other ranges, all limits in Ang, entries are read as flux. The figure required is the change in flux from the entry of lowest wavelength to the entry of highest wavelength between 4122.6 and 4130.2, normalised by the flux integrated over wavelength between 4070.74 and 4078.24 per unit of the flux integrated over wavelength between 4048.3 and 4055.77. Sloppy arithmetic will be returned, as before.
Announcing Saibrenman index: 1.1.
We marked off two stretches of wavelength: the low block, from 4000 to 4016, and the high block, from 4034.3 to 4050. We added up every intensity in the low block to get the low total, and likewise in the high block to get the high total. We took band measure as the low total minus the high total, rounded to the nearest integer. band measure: 11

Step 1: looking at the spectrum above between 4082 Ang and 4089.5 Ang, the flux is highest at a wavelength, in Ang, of 4085.29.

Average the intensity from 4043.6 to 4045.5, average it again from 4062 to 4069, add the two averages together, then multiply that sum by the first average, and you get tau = 79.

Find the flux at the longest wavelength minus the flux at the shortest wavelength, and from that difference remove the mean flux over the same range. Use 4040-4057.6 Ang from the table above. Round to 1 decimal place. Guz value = -6.9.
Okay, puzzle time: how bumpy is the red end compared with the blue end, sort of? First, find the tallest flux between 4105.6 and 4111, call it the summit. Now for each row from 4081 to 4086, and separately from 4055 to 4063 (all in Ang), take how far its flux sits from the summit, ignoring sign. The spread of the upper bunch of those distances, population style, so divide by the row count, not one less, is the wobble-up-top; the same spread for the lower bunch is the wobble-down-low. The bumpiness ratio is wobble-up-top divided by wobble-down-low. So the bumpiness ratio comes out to 1.0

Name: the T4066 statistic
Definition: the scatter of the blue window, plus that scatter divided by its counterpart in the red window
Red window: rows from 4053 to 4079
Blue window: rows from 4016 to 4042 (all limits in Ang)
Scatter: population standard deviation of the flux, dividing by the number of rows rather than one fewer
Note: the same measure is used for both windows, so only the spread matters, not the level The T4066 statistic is 2.2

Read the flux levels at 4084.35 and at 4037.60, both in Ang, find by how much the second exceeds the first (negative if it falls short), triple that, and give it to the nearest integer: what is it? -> -4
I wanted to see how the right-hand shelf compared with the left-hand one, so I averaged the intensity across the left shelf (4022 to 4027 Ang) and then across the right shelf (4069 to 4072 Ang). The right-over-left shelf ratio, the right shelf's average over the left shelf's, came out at 0.88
